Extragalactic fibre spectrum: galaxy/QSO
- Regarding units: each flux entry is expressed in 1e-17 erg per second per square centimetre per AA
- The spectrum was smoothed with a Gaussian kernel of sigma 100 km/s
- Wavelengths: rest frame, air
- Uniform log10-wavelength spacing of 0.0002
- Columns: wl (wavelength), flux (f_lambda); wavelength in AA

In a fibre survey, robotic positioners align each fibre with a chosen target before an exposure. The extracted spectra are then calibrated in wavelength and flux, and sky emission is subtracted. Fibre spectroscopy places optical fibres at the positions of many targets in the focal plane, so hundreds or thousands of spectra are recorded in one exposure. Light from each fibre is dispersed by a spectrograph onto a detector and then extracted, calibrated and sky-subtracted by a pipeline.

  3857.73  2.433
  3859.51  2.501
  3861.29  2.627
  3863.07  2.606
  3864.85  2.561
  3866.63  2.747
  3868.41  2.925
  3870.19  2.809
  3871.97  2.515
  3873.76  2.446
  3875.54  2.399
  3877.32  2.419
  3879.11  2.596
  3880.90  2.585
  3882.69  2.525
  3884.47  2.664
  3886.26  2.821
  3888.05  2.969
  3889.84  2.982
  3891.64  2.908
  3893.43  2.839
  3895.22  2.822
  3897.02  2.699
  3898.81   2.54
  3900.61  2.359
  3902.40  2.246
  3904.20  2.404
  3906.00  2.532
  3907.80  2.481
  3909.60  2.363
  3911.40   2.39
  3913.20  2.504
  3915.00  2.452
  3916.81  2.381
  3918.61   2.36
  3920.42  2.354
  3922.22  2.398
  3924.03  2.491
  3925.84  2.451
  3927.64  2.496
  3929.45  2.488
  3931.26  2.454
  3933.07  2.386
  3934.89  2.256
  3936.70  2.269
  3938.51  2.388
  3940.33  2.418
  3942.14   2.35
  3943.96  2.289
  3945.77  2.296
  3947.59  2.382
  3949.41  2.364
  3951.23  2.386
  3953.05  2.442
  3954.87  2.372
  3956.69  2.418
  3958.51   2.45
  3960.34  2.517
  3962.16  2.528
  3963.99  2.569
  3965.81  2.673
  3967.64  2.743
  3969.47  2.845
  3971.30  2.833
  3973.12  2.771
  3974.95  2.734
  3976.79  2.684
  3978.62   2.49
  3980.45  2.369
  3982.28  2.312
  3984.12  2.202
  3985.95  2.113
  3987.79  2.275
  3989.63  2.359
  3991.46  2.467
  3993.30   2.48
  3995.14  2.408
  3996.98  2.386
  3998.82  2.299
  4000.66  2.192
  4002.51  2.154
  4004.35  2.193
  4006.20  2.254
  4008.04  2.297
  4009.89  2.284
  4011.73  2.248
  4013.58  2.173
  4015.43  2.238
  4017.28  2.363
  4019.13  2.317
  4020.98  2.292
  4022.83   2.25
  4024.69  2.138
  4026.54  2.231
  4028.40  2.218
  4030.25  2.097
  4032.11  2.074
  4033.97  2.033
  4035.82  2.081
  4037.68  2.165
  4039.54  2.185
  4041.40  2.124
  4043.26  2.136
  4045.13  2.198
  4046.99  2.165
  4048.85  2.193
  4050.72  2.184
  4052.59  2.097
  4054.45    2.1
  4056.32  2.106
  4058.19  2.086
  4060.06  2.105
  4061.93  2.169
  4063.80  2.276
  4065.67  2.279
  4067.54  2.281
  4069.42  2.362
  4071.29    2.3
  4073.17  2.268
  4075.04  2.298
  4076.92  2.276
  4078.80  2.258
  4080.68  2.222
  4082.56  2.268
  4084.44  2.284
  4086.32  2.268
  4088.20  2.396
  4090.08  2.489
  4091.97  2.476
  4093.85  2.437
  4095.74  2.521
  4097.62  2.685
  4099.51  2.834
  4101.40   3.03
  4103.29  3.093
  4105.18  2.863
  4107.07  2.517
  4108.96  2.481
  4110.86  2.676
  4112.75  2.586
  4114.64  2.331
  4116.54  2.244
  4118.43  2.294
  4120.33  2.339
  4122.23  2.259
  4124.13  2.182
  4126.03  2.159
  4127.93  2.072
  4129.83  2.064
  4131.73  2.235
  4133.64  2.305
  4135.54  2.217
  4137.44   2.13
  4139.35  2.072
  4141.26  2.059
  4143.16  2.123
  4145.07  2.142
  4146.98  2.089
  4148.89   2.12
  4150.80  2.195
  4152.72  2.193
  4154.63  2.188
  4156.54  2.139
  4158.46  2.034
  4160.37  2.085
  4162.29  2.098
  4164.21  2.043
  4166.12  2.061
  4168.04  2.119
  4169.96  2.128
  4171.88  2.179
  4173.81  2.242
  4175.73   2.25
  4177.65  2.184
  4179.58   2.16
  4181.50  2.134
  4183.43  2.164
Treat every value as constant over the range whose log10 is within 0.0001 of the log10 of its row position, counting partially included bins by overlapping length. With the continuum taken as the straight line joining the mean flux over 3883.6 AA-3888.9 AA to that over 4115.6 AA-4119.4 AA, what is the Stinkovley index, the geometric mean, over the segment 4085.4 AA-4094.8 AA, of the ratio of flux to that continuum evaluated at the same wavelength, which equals 1.03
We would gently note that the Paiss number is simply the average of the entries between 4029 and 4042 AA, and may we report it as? 2.11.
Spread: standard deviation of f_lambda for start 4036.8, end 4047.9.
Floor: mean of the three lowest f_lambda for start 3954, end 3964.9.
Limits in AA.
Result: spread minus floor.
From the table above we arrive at -2.39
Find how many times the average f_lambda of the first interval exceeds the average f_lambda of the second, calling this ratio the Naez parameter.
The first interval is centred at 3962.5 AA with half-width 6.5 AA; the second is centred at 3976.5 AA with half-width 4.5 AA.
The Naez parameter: 0.98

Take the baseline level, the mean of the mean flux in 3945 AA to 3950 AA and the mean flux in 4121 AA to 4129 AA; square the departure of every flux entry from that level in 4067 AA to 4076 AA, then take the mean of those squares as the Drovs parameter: 0.00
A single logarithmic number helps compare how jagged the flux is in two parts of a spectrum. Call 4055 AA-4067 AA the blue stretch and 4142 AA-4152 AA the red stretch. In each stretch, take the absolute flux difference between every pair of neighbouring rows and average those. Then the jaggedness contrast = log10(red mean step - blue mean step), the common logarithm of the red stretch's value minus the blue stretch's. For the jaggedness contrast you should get -2.7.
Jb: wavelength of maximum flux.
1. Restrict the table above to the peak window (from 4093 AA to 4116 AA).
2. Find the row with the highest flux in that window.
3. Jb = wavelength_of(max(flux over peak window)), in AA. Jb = 4103.29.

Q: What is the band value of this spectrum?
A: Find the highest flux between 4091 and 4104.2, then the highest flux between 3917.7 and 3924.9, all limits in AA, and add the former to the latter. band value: 5.58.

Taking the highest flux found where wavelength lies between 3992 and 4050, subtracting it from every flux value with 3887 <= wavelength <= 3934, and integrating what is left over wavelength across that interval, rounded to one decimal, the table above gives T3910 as 2.3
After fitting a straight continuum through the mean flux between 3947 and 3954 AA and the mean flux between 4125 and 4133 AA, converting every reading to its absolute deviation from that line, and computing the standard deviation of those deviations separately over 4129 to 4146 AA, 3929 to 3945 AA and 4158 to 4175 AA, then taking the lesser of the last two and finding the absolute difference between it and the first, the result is 0.00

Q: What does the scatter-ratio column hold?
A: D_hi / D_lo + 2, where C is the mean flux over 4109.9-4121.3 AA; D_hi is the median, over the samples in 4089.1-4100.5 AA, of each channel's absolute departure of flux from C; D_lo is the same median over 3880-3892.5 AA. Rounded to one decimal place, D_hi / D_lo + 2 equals 2.2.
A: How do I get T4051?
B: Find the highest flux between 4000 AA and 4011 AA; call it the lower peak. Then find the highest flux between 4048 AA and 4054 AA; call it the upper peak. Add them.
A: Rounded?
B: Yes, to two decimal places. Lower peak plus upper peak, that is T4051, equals 4.49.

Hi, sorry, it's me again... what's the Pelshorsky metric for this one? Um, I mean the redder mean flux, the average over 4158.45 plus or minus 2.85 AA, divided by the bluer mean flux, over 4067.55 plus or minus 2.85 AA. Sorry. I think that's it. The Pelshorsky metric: 0.90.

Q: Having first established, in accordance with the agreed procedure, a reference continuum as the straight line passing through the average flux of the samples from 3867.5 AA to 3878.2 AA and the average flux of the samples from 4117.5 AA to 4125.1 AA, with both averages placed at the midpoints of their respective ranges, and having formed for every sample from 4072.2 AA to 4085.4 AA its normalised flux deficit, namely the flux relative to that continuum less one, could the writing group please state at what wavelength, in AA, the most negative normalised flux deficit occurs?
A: 4080.68 AA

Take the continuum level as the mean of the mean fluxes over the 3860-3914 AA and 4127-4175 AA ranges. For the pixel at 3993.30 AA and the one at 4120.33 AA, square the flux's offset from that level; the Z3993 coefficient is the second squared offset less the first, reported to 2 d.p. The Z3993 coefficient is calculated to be -0.01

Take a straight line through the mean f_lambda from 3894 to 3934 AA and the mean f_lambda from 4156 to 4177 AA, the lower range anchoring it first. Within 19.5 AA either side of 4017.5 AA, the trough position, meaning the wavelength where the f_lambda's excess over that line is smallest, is 4033.97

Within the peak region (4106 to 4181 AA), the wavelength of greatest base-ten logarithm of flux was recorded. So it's 4110.86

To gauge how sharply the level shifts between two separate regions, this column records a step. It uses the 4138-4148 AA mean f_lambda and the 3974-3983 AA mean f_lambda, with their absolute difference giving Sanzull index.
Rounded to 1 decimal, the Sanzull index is 0.4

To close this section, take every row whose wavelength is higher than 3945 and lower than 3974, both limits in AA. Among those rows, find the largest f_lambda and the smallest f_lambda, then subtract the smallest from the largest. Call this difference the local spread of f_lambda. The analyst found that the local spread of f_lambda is 0.55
